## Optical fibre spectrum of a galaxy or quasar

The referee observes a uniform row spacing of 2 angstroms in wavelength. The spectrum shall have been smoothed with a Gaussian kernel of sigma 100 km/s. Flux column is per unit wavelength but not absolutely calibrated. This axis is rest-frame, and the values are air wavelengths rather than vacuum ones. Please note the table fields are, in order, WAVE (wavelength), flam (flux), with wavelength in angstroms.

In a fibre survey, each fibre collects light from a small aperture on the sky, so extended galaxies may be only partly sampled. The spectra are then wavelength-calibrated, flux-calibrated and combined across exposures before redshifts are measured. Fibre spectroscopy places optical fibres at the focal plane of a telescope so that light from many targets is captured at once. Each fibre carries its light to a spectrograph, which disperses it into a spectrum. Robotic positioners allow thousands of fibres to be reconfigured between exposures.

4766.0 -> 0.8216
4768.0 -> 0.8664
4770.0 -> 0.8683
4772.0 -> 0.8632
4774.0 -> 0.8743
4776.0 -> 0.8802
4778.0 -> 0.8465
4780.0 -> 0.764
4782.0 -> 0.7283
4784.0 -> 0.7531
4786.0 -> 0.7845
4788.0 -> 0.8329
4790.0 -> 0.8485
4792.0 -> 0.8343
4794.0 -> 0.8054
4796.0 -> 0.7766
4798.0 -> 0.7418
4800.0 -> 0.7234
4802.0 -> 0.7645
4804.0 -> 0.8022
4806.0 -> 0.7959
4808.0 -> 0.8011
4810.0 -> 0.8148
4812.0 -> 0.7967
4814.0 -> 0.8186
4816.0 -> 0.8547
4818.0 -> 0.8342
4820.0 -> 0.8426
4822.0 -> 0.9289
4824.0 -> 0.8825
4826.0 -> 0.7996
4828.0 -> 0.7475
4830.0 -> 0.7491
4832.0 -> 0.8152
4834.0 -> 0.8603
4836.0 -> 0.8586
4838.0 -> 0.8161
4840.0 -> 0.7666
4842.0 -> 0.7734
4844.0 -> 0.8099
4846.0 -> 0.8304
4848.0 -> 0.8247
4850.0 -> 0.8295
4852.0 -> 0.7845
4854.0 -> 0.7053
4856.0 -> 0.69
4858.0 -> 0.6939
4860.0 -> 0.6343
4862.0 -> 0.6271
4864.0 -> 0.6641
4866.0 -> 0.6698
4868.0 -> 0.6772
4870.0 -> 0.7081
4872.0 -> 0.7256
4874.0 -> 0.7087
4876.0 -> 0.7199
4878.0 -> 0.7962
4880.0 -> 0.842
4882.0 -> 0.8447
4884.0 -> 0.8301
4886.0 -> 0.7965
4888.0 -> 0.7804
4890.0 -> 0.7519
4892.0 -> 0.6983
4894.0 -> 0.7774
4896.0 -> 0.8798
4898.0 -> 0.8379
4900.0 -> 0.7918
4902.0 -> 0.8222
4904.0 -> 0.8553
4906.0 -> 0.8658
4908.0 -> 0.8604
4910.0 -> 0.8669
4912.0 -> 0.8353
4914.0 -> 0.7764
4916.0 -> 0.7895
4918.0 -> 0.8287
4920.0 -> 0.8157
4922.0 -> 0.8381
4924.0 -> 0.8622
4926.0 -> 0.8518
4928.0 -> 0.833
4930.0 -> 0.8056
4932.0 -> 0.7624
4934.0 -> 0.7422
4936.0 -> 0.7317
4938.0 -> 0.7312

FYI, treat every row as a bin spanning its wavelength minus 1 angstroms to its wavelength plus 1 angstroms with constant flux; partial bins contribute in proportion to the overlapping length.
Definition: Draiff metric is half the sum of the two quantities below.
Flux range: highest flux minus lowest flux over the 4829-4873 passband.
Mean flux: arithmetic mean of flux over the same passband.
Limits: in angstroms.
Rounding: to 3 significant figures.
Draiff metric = 0.492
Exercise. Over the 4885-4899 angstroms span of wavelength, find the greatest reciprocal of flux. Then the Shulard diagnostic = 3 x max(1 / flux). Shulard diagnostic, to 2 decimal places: 4.30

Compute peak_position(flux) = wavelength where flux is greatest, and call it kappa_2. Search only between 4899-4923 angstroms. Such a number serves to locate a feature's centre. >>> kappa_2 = 4910.0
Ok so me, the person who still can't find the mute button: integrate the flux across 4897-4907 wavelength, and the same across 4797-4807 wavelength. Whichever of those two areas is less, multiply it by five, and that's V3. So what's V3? 38.3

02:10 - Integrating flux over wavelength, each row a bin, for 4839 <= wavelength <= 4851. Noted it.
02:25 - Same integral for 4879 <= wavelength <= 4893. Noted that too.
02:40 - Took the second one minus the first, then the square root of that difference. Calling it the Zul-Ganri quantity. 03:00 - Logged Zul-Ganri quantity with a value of 1.19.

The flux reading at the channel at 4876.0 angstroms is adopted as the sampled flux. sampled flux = 0.7199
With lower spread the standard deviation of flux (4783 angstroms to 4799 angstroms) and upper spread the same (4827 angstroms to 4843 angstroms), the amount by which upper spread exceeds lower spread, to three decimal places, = 0.006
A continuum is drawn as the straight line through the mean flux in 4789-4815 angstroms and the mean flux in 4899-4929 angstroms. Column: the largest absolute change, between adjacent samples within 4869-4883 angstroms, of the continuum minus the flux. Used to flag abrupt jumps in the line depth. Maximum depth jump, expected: 0.076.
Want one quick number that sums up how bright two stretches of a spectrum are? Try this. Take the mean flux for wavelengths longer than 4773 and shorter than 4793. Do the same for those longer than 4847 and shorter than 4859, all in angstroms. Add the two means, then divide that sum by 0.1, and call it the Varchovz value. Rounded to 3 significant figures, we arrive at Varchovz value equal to 15.7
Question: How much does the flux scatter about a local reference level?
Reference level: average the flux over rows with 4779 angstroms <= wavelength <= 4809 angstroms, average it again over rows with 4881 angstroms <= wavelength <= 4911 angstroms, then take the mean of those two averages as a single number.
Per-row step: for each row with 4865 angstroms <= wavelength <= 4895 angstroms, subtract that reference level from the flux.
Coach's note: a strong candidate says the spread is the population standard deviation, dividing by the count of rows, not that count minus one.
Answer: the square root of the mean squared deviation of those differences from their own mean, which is 0.057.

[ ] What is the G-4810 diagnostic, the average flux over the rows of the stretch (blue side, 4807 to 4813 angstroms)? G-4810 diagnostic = 0.804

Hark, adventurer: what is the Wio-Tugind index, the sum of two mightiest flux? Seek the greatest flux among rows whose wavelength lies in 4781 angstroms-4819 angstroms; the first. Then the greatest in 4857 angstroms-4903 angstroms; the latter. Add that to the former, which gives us 1.73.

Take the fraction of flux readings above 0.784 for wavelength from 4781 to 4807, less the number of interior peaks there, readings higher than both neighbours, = -1.5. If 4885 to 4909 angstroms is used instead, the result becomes -1.3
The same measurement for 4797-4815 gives -1.3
